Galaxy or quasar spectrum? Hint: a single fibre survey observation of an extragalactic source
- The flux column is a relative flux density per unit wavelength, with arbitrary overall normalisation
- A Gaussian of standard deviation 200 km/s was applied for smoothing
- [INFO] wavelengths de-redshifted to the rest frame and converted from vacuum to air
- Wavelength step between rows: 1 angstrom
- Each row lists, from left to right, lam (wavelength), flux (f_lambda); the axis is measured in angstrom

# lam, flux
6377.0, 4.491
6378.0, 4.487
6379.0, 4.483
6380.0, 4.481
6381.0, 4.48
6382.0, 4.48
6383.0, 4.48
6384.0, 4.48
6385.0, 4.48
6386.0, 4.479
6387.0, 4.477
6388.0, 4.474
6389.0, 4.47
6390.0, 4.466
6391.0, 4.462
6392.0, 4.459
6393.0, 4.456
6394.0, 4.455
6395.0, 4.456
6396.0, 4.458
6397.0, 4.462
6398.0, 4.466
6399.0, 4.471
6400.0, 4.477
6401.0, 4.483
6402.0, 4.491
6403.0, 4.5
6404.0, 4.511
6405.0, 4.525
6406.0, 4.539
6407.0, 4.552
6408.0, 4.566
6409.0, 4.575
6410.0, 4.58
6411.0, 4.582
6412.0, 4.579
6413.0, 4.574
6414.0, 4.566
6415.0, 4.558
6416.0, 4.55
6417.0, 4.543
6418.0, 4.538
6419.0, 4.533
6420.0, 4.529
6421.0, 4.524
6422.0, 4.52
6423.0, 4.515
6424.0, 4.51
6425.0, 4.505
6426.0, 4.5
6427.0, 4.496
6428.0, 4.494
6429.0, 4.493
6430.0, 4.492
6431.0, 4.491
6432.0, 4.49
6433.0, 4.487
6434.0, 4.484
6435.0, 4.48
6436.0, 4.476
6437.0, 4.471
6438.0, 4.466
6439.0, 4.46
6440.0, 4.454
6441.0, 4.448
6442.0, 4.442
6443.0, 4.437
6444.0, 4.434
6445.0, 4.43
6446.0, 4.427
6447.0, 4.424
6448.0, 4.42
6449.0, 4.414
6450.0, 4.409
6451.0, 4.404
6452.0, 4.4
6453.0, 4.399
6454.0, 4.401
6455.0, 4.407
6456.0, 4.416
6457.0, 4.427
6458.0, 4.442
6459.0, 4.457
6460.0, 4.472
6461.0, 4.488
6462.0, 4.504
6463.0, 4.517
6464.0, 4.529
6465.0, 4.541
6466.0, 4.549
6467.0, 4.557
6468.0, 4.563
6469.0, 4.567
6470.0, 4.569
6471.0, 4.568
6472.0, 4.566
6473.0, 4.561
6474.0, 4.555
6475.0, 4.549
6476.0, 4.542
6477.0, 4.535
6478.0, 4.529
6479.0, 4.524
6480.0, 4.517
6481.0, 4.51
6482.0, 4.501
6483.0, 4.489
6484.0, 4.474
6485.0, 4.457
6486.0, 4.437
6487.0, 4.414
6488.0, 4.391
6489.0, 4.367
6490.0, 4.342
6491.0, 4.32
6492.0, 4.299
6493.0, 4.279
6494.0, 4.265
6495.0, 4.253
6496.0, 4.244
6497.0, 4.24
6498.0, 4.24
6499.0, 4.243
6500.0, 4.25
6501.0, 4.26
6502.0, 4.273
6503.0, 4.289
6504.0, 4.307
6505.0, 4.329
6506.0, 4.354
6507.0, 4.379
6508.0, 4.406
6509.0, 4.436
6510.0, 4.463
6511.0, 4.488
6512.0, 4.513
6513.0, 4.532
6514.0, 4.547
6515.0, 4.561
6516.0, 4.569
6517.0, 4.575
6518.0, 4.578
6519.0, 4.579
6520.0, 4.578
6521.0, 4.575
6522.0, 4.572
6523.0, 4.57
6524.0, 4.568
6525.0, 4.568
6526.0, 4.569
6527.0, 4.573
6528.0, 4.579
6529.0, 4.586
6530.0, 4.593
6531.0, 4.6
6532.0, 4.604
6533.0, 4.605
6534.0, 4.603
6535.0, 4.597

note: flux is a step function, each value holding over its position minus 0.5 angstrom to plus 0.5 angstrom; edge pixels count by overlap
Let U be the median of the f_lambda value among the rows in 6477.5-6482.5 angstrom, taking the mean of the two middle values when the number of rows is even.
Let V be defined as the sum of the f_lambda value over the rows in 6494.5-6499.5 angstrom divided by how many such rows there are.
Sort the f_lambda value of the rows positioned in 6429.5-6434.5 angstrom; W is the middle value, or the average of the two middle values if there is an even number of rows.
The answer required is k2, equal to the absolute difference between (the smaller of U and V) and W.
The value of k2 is 0.25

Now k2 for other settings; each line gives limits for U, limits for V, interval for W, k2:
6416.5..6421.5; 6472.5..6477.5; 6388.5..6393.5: 0.07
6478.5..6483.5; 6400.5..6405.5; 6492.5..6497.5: 0.25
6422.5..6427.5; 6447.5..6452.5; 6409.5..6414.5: 0.17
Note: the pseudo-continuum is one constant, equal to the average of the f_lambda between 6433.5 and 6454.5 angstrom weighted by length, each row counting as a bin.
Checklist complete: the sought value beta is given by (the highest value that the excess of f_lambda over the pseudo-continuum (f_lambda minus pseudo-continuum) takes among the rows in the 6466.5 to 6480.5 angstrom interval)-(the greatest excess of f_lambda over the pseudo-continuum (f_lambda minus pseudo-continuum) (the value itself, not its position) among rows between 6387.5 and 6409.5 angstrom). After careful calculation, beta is -0.01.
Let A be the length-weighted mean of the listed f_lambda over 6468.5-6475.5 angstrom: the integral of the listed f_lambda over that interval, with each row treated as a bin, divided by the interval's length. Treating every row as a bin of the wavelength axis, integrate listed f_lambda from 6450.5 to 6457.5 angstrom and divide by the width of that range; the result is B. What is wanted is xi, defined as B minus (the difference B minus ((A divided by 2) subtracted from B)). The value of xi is 2.13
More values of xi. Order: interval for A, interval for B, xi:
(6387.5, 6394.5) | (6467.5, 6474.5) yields 2.33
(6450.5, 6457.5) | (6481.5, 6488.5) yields 2.25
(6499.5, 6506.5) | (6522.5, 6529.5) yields 2.43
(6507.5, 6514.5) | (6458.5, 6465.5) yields 2.26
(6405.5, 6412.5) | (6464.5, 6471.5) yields 2.28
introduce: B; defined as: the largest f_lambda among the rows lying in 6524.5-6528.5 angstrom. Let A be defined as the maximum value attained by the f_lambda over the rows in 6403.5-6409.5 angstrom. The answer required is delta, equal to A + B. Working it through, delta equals 9.15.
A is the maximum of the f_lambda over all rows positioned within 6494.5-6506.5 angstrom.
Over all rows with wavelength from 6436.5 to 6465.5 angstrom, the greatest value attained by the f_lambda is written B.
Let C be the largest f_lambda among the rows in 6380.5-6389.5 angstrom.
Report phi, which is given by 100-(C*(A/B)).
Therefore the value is 95.70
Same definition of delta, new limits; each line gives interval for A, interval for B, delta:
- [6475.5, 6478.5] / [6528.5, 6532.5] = 9.15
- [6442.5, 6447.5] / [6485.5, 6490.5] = 8.87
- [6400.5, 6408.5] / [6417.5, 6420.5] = 9.10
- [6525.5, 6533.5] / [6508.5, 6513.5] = 9.14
